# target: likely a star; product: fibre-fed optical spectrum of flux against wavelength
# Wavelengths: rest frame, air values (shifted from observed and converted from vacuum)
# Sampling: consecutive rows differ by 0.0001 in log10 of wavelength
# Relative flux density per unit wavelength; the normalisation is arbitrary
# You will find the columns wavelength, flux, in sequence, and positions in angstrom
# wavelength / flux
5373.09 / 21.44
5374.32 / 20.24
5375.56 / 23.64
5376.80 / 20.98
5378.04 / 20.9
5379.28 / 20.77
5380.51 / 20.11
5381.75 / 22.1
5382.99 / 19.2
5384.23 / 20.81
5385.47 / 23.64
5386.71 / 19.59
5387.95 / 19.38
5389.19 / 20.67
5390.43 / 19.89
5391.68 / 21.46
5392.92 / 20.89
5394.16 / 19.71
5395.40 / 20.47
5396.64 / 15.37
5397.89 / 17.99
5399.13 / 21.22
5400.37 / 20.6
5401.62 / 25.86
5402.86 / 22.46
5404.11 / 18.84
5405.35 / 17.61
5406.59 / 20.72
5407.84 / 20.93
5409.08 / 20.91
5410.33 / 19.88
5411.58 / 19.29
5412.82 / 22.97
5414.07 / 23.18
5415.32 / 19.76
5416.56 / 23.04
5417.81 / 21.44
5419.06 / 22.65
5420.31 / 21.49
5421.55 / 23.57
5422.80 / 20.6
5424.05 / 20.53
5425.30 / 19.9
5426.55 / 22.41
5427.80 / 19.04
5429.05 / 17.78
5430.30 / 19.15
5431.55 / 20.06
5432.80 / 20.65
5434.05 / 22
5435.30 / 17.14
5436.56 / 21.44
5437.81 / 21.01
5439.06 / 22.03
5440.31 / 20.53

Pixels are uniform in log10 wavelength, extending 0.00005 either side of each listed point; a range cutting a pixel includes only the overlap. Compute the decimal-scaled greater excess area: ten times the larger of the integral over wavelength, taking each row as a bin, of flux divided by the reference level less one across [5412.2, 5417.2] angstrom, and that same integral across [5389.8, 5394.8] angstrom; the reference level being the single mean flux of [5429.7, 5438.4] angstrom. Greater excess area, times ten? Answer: 5.0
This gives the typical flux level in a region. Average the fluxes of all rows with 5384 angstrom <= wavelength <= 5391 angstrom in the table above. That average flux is 20.7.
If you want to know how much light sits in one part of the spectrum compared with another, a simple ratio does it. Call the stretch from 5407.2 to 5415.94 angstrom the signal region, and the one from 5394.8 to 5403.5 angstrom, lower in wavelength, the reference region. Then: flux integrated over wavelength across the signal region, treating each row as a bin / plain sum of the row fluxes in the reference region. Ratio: 1.27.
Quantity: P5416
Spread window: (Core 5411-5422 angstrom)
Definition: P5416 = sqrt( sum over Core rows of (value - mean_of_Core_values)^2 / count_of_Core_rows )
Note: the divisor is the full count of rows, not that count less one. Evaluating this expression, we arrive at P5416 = 1.5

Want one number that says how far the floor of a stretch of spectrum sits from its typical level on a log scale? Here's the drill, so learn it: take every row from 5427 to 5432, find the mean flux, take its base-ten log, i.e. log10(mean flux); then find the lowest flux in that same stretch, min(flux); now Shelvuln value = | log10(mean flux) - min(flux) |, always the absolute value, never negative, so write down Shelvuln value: 16.5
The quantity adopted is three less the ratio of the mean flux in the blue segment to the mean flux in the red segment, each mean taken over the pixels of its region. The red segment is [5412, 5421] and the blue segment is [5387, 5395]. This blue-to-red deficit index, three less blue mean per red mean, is 2.08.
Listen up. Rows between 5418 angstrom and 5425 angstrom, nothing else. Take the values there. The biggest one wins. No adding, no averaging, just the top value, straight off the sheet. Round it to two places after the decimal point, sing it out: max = 23.57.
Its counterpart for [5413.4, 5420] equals 23.18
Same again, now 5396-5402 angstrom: 25.86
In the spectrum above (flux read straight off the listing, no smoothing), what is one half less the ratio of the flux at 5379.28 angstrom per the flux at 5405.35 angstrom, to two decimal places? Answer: -0.68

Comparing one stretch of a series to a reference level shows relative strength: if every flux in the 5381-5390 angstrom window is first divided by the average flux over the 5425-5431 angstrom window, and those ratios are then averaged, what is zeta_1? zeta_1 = 1.06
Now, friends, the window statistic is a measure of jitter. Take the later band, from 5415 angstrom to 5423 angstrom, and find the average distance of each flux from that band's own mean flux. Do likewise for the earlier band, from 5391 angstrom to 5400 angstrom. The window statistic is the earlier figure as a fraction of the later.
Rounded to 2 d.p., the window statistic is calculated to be 1.50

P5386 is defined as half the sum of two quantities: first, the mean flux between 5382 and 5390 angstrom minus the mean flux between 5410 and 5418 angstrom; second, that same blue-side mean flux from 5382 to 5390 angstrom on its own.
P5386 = 9.9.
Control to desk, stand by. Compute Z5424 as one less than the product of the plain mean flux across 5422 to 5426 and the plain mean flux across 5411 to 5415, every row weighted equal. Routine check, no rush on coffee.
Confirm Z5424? 443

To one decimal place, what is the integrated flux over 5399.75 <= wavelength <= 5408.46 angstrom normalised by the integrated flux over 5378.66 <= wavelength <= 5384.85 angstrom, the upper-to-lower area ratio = 1.4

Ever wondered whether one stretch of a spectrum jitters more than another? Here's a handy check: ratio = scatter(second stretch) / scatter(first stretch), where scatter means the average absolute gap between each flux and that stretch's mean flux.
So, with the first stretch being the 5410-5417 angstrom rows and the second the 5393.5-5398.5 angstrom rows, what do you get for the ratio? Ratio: 1.0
